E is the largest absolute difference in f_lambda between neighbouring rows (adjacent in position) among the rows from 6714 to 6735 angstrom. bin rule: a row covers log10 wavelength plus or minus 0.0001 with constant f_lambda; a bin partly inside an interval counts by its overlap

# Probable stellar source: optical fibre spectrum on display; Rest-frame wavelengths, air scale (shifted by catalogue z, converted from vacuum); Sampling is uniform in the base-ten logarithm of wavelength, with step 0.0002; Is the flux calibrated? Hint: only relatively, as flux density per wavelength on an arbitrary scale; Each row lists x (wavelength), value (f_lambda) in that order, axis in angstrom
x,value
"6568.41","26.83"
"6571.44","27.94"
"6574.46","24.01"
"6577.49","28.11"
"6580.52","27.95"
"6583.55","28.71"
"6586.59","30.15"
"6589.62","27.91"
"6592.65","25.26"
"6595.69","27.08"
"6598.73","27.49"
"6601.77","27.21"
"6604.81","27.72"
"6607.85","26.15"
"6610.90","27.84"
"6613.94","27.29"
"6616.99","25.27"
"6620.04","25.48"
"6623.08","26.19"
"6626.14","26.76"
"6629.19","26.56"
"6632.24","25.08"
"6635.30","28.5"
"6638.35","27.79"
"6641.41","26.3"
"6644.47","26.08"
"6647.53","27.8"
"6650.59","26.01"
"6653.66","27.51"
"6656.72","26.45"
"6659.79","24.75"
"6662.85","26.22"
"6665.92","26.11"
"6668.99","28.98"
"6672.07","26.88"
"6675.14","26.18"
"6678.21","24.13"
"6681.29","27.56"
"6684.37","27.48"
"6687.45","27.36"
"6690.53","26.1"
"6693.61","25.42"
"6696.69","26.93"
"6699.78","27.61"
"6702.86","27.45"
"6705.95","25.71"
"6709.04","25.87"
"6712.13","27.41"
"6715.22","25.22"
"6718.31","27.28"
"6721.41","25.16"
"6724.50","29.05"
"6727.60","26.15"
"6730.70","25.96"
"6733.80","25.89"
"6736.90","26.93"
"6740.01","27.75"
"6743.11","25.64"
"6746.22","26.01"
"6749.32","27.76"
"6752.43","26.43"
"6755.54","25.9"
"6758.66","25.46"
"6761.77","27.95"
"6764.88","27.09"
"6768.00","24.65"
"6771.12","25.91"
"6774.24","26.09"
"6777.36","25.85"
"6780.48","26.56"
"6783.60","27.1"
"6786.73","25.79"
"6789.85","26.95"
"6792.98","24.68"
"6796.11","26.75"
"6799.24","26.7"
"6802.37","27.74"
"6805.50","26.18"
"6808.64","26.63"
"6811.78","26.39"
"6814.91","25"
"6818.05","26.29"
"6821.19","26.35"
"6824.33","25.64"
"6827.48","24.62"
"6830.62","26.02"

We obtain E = 3.9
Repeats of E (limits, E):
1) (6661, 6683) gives 3.4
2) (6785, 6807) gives 2.3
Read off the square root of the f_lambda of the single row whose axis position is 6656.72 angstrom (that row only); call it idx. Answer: 5.143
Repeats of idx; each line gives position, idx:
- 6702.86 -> 5.239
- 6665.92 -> 5.110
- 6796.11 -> 5.172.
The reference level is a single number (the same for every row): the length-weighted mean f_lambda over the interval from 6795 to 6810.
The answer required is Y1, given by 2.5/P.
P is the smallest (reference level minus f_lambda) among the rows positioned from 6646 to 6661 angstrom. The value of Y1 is -2.5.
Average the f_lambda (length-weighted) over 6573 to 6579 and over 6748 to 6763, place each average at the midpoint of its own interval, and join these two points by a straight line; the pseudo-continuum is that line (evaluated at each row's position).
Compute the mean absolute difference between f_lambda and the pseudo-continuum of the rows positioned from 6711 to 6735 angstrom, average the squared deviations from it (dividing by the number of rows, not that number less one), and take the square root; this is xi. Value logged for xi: 0.6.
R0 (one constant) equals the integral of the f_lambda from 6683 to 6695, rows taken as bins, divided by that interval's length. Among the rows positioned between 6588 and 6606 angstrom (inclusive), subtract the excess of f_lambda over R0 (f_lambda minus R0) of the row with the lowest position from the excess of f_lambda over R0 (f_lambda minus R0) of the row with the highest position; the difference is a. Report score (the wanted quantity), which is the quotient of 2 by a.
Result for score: -10.5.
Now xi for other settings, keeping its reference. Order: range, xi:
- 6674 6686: 0.7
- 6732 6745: 0.3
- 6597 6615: 0.5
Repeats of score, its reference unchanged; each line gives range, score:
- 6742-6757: 7.7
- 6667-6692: -0.7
